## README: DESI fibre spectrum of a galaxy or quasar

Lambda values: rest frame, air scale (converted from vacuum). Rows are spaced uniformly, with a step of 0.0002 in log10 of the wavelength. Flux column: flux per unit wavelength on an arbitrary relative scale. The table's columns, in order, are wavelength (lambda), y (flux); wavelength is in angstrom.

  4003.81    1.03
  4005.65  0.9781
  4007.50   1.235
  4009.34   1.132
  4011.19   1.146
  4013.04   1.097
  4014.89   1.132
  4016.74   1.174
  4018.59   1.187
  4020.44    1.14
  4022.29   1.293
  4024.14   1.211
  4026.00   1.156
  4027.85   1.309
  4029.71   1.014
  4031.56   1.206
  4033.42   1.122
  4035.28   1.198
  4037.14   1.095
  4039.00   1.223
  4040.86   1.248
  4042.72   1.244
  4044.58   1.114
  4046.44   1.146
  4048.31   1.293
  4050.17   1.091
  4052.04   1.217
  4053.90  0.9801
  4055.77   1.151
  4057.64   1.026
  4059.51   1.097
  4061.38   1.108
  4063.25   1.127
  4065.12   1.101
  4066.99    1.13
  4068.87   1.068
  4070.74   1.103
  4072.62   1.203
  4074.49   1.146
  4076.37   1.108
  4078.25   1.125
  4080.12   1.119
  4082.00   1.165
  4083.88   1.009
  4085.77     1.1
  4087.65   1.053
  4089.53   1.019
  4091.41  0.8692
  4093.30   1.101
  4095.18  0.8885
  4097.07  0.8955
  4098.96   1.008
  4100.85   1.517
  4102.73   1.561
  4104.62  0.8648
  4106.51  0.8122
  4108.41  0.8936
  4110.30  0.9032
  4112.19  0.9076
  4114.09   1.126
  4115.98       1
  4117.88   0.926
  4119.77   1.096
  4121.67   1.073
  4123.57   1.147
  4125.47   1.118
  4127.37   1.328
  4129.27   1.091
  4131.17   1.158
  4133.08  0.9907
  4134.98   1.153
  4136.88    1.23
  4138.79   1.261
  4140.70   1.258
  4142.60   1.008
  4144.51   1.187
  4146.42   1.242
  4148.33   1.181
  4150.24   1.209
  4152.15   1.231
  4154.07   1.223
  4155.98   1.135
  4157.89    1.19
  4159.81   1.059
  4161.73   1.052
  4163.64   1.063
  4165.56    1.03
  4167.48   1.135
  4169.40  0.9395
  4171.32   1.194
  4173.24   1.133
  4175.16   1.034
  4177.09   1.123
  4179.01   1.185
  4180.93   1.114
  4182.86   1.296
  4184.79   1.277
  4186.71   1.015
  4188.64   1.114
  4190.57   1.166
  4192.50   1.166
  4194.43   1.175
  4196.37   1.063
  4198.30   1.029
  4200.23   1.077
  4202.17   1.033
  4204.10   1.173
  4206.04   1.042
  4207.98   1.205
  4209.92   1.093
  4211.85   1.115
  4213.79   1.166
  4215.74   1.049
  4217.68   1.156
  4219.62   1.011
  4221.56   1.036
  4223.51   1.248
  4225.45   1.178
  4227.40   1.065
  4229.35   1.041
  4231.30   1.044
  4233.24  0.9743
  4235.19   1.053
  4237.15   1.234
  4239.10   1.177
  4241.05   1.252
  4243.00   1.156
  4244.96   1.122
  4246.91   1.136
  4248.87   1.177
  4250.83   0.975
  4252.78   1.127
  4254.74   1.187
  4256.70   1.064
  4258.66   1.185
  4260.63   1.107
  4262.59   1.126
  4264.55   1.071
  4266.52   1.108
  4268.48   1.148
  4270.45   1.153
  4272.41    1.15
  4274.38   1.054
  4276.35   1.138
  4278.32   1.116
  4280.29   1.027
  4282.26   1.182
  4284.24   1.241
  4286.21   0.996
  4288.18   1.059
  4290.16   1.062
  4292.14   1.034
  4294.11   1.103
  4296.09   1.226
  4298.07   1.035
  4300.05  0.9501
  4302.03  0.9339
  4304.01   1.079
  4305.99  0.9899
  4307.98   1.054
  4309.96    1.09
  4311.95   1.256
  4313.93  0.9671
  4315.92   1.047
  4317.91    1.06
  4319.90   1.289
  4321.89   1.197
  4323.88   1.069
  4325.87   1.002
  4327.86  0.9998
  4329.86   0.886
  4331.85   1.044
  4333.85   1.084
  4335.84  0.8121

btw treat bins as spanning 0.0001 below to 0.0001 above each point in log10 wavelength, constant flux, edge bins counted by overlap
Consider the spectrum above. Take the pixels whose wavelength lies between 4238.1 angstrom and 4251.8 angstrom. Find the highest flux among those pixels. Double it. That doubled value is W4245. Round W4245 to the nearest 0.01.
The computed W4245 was 2.50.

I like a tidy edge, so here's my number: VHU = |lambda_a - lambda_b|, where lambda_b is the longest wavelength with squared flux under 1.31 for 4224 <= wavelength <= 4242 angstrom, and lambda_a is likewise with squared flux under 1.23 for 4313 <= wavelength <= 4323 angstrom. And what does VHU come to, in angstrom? 82.7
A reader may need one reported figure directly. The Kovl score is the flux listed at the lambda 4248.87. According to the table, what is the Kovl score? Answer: 1.177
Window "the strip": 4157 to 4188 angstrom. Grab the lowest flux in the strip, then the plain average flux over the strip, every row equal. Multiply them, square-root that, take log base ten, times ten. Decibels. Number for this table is 0.10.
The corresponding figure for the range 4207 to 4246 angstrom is 0.19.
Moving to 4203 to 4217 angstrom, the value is 0.34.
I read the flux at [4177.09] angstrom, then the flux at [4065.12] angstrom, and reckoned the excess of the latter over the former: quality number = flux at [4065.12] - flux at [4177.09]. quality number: -0.02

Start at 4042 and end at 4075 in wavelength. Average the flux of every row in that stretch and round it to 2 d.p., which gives 1.13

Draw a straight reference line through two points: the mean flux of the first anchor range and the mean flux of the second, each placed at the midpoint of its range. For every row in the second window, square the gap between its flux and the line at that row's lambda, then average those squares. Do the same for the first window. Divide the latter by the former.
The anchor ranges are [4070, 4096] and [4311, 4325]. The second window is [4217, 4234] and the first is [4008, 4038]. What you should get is 2.1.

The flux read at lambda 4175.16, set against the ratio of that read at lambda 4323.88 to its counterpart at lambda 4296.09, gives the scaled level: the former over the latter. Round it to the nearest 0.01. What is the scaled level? 1.19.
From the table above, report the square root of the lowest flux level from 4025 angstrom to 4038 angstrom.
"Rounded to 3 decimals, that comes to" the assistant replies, 1.007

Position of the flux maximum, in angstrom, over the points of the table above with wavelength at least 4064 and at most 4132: 4102.73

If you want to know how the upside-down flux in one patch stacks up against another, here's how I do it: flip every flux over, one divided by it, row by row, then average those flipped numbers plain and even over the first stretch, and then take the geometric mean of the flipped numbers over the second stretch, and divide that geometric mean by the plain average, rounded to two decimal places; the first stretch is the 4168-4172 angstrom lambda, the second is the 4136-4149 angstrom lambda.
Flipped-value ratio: 0.88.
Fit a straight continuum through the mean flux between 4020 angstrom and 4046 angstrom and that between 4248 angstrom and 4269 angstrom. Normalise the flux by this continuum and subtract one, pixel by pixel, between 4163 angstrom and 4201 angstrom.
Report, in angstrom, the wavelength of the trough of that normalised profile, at 4169.40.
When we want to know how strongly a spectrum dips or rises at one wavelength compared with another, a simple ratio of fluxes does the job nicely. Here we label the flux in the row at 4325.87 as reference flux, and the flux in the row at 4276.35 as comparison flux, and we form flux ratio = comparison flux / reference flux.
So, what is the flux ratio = 1.14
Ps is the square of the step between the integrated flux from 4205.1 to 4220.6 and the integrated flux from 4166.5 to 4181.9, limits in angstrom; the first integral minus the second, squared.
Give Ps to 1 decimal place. 0.0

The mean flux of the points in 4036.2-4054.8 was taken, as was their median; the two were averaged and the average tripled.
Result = 3.52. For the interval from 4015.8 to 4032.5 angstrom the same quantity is 3.56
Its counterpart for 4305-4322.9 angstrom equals 3.25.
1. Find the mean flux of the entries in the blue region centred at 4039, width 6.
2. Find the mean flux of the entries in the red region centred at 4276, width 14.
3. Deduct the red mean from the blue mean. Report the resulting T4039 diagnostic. 0.07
